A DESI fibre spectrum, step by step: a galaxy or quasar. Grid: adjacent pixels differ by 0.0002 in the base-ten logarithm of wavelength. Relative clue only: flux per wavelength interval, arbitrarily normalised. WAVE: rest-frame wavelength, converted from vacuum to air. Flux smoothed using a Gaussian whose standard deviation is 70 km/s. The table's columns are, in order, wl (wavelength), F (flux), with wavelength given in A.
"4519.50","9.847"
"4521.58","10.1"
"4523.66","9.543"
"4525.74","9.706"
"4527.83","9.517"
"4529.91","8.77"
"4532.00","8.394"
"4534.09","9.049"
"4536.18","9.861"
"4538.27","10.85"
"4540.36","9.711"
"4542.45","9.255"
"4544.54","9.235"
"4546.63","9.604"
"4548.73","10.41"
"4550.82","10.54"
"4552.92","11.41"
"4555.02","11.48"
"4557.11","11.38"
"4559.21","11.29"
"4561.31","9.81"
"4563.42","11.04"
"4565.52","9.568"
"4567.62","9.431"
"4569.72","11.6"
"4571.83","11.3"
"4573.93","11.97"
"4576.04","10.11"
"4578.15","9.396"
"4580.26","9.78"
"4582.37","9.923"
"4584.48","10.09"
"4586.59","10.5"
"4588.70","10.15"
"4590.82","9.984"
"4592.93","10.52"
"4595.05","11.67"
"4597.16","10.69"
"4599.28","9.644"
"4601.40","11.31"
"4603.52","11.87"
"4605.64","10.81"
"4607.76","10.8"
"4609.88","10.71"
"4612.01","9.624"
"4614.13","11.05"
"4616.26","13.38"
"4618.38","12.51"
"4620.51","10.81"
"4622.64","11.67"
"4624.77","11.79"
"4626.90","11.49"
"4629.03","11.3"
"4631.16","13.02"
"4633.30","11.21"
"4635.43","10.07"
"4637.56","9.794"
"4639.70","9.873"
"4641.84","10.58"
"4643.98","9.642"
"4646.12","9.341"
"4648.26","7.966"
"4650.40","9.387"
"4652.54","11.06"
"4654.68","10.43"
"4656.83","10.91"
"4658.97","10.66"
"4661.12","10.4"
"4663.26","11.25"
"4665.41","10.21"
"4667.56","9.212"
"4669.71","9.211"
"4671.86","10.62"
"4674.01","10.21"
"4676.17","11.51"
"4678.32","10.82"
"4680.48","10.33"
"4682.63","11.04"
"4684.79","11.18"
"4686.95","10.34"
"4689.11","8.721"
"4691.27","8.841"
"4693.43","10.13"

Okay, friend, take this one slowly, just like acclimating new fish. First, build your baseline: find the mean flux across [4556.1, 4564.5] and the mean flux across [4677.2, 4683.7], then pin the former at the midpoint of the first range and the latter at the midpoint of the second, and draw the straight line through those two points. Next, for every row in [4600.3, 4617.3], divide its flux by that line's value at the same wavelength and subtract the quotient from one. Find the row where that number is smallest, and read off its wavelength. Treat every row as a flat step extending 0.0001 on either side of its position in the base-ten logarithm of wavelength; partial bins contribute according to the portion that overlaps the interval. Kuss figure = 4616.26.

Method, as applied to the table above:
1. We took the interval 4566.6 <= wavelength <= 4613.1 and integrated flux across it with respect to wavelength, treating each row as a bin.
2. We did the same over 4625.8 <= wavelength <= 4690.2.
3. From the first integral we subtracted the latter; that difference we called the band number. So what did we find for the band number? -179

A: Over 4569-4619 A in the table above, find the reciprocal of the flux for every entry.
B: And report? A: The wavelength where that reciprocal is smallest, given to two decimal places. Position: 4616.26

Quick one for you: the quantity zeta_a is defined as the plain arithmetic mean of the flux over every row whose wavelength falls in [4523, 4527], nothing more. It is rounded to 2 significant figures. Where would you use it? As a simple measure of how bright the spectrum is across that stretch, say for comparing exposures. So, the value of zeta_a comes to 9.6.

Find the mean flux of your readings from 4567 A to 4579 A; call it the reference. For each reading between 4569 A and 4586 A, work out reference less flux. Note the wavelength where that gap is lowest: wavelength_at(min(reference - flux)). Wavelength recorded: 4573.93 A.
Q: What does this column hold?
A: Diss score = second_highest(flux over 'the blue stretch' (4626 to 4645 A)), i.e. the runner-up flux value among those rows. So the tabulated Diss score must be 11.49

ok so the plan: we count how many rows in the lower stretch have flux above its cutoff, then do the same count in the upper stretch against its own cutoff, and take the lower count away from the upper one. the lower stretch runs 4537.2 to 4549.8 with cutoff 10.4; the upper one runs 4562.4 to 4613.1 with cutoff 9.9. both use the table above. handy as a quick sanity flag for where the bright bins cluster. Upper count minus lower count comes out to 16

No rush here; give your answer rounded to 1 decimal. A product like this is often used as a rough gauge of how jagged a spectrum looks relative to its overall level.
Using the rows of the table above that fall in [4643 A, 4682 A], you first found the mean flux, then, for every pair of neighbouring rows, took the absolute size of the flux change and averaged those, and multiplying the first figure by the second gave 8.1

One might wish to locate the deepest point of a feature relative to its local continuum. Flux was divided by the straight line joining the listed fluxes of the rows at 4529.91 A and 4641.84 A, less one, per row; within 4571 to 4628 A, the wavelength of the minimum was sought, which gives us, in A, 4612.01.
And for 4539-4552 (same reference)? 4544.54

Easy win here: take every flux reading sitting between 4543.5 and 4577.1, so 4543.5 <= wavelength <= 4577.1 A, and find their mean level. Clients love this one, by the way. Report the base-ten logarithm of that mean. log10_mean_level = 1.03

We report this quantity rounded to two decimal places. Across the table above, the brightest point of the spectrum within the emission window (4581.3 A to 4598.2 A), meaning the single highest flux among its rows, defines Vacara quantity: 11.67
